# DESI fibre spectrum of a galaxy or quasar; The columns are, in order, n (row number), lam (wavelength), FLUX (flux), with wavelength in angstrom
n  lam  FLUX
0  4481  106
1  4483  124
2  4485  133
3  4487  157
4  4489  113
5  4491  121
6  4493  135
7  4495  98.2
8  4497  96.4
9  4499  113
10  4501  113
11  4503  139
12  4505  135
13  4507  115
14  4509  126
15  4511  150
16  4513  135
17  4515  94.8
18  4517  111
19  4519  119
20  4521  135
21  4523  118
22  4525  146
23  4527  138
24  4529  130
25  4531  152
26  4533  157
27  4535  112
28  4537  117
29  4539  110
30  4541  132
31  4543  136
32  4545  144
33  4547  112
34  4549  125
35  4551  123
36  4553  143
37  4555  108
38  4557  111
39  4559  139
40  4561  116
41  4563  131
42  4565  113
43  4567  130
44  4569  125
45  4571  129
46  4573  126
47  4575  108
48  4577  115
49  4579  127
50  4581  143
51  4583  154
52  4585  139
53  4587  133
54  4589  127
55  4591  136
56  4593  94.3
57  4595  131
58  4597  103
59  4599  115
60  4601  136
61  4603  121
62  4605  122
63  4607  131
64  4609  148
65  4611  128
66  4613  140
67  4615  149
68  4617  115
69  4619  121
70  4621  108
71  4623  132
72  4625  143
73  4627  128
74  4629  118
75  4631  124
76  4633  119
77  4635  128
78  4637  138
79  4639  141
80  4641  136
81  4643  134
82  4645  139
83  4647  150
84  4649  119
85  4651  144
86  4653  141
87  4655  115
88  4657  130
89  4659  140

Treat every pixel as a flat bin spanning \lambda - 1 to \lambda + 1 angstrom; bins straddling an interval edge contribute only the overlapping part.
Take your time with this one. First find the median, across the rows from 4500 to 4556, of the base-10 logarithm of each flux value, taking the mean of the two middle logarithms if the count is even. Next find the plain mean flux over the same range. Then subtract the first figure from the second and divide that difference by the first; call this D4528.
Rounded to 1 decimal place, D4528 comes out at 59.6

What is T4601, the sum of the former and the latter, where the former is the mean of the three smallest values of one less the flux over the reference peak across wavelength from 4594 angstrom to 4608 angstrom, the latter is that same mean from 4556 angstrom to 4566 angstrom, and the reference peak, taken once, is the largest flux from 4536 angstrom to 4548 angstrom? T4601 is 0.185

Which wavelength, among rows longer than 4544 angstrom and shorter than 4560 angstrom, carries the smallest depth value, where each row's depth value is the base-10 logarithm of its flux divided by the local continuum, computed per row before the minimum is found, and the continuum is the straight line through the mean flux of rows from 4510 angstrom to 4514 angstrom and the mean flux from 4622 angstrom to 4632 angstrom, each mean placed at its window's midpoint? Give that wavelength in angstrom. 4555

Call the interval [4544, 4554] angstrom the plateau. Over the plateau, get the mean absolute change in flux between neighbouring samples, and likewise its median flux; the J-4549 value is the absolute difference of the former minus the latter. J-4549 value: 108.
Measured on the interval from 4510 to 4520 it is 99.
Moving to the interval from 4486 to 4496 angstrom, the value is 95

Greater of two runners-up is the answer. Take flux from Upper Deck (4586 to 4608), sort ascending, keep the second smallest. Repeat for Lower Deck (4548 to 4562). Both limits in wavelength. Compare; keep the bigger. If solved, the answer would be 111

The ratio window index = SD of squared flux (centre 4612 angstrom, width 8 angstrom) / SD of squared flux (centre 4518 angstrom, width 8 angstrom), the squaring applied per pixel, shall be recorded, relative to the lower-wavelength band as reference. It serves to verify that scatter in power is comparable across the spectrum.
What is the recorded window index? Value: 0.70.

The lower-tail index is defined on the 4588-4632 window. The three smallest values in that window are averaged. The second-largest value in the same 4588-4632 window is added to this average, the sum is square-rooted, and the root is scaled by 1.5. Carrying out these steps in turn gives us 23.7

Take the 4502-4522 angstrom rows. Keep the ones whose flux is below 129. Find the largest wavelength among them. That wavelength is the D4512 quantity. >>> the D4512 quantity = 4519 angstrom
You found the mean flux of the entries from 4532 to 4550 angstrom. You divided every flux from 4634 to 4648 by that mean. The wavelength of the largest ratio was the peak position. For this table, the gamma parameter 4647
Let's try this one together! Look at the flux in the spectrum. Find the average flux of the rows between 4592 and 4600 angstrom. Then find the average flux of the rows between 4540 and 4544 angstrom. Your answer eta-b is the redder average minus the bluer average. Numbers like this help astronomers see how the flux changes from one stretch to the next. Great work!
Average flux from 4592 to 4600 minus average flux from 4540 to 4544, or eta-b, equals -23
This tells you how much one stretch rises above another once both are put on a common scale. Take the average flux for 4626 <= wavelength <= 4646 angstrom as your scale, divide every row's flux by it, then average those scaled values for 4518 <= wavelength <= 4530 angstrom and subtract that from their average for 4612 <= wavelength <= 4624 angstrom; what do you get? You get -0.027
